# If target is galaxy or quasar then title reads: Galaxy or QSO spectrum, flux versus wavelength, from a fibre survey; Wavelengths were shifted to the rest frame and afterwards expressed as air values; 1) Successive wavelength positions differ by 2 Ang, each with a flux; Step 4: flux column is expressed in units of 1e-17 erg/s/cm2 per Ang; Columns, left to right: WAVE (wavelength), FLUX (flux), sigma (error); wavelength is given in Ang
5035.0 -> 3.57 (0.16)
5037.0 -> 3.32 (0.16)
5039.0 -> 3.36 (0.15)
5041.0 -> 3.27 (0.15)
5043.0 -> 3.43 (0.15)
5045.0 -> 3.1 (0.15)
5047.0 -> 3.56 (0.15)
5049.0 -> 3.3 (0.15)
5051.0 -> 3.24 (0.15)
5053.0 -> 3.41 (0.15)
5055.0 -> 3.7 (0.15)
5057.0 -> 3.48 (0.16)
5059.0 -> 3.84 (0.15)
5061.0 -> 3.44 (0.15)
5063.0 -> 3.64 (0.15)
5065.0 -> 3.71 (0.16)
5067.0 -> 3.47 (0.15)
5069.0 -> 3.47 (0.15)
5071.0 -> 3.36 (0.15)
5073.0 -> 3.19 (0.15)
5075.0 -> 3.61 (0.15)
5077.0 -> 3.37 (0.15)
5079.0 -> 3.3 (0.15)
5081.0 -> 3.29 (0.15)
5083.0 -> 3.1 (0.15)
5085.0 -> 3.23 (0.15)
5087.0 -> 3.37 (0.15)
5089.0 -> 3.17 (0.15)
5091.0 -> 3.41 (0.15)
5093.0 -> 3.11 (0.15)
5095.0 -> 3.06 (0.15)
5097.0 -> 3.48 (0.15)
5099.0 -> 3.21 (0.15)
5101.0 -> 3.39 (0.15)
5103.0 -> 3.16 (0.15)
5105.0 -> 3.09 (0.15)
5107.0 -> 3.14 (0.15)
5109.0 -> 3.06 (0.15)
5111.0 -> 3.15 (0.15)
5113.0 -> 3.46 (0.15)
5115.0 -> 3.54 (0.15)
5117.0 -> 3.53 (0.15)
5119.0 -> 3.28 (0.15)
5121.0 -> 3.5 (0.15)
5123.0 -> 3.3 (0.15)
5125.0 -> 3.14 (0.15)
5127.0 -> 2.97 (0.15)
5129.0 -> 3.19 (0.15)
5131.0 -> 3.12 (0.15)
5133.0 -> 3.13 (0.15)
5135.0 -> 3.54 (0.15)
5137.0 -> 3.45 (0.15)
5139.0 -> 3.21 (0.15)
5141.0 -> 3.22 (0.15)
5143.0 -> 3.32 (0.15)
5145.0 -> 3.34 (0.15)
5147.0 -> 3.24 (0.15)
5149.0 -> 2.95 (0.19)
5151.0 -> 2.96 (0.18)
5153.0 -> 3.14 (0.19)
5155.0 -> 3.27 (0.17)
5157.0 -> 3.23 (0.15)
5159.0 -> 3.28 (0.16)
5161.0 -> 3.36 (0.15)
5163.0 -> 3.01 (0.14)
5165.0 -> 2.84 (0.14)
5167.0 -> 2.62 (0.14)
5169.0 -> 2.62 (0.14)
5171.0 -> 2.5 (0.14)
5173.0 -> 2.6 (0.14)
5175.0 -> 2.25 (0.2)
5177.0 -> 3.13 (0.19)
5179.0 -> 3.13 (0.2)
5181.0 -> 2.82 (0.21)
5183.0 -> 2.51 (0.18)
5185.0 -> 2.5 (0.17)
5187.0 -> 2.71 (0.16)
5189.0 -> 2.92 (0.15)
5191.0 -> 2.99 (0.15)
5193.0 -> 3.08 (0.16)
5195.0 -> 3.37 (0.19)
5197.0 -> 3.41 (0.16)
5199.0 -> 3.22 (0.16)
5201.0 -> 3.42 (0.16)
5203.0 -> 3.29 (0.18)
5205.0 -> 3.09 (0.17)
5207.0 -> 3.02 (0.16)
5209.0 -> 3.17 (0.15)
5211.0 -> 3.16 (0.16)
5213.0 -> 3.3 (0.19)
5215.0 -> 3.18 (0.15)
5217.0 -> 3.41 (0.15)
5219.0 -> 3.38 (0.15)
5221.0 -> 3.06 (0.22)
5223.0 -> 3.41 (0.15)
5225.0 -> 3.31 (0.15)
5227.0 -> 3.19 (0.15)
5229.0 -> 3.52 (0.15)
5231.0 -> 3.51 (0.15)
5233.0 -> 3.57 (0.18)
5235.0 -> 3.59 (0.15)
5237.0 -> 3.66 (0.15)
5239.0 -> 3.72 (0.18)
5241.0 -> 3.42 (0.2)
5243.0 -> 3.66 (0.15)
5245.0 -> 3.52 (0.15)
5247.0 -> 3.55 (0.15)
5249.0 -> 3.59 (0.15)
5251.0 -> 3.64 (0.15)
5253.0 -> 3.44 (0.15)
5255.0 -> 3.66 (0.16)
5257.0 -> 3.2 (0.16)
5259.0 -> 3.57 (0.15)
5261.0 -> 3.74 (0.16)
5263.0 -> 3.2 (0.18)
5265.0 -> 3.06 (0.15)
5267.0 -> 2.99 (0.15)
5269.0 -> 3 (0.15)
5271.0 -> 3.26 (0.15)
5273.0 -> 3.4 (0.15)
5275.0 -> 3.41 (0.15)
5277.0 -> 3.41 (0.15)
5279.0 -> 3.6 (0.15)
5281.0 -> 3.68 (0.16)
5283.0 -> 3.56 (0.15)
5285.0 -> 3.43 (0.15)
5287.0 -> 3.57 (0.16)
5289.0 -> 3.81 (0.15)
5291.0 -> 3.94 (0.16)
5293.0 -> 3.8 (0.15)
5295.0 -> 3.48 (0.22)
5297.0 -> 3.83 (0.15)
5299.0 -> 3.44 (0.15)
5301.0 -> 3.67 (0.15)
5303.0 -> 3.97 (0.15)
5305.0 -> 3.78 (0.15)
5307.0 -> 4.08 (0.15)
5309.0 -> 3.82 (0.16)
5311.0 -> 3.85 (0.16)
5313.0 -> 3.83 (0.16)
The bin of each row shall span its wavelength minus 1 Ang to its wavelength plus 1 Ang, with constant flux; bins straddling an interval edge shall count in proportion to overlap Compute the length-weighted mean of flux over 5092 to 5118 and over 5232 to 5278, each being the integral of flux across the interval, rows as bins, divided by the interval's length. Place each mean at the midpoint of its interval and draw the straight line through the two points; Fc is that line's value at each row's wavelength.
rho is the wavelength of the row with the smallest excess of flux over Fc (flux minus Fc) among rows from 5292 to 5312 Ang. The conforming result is 5299.0 Ang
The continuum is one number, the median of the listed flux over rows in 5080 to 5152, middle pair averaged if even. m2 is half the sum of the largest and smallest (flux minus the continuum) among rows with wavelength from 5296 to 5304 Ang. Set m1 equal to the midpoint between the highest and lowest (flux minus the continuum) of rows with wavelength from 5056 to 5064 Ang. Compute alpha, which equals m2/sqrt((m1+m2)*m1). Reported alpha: 0.79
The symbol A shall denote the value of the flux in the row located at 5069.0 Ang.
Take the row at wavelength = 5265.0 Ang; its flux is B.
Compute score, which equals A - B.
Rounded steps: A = 3.47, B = 3.06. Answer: 0.4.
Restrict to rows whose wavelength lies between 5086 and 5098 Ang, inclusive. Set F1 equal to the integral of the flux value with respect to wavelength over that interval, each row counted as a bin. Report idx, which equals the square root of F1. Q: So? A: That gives 6.26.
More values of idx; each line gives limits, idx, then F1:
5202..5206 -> 3.57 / 13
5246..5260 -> 7.02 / 49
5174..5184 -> 5.26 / 28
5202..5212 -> 5.61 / 31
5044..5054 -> 5.76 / 33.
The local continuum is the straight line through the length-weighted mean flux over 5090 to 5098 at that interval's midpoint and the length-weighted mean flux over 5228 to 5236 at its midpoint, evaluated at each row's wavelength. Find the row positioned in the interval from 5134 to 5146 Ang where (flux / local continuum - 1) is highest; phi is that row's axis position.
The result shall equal 5135.0 Ang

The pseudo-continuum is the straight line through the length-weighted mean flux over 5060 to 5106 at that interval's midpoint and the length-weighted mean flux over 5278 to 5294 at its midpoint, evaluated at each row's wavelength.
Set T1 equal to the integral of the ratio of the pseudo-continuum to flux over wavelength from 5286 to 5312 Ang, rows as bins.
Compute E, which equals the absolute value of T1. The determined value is 25.5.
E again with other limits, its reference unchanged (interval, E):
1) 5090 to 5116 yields 27.0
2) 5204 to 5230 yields 28.5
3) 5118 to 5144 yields 27.3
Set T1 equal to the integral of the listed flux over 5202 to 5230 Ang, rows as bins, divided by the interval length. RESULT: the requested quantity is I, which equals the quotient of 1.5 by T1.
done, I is 0.46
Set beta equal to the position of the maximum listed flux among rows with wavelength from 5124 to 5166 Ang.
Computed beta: 5135.0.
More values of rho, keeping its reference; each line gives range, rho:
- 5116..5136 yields 5127.0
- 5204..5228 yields 5207.0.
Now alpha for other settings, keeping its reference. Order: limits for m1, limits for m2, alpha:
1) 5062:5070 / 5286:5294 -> 0.92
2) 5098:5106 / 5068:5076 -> 2.55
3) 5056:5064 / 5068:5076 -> 0.36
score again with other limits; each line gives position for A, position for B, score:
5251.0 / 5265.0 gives 0.6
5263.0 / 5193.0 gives 0.1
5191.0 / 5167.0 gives 0.4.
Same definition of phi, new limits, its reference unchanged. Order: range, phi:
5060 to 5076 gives 5065.0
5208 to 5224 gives 5217.0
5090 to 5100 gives 5097.0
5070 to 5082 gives 5075.0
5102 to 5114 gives 5113.0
